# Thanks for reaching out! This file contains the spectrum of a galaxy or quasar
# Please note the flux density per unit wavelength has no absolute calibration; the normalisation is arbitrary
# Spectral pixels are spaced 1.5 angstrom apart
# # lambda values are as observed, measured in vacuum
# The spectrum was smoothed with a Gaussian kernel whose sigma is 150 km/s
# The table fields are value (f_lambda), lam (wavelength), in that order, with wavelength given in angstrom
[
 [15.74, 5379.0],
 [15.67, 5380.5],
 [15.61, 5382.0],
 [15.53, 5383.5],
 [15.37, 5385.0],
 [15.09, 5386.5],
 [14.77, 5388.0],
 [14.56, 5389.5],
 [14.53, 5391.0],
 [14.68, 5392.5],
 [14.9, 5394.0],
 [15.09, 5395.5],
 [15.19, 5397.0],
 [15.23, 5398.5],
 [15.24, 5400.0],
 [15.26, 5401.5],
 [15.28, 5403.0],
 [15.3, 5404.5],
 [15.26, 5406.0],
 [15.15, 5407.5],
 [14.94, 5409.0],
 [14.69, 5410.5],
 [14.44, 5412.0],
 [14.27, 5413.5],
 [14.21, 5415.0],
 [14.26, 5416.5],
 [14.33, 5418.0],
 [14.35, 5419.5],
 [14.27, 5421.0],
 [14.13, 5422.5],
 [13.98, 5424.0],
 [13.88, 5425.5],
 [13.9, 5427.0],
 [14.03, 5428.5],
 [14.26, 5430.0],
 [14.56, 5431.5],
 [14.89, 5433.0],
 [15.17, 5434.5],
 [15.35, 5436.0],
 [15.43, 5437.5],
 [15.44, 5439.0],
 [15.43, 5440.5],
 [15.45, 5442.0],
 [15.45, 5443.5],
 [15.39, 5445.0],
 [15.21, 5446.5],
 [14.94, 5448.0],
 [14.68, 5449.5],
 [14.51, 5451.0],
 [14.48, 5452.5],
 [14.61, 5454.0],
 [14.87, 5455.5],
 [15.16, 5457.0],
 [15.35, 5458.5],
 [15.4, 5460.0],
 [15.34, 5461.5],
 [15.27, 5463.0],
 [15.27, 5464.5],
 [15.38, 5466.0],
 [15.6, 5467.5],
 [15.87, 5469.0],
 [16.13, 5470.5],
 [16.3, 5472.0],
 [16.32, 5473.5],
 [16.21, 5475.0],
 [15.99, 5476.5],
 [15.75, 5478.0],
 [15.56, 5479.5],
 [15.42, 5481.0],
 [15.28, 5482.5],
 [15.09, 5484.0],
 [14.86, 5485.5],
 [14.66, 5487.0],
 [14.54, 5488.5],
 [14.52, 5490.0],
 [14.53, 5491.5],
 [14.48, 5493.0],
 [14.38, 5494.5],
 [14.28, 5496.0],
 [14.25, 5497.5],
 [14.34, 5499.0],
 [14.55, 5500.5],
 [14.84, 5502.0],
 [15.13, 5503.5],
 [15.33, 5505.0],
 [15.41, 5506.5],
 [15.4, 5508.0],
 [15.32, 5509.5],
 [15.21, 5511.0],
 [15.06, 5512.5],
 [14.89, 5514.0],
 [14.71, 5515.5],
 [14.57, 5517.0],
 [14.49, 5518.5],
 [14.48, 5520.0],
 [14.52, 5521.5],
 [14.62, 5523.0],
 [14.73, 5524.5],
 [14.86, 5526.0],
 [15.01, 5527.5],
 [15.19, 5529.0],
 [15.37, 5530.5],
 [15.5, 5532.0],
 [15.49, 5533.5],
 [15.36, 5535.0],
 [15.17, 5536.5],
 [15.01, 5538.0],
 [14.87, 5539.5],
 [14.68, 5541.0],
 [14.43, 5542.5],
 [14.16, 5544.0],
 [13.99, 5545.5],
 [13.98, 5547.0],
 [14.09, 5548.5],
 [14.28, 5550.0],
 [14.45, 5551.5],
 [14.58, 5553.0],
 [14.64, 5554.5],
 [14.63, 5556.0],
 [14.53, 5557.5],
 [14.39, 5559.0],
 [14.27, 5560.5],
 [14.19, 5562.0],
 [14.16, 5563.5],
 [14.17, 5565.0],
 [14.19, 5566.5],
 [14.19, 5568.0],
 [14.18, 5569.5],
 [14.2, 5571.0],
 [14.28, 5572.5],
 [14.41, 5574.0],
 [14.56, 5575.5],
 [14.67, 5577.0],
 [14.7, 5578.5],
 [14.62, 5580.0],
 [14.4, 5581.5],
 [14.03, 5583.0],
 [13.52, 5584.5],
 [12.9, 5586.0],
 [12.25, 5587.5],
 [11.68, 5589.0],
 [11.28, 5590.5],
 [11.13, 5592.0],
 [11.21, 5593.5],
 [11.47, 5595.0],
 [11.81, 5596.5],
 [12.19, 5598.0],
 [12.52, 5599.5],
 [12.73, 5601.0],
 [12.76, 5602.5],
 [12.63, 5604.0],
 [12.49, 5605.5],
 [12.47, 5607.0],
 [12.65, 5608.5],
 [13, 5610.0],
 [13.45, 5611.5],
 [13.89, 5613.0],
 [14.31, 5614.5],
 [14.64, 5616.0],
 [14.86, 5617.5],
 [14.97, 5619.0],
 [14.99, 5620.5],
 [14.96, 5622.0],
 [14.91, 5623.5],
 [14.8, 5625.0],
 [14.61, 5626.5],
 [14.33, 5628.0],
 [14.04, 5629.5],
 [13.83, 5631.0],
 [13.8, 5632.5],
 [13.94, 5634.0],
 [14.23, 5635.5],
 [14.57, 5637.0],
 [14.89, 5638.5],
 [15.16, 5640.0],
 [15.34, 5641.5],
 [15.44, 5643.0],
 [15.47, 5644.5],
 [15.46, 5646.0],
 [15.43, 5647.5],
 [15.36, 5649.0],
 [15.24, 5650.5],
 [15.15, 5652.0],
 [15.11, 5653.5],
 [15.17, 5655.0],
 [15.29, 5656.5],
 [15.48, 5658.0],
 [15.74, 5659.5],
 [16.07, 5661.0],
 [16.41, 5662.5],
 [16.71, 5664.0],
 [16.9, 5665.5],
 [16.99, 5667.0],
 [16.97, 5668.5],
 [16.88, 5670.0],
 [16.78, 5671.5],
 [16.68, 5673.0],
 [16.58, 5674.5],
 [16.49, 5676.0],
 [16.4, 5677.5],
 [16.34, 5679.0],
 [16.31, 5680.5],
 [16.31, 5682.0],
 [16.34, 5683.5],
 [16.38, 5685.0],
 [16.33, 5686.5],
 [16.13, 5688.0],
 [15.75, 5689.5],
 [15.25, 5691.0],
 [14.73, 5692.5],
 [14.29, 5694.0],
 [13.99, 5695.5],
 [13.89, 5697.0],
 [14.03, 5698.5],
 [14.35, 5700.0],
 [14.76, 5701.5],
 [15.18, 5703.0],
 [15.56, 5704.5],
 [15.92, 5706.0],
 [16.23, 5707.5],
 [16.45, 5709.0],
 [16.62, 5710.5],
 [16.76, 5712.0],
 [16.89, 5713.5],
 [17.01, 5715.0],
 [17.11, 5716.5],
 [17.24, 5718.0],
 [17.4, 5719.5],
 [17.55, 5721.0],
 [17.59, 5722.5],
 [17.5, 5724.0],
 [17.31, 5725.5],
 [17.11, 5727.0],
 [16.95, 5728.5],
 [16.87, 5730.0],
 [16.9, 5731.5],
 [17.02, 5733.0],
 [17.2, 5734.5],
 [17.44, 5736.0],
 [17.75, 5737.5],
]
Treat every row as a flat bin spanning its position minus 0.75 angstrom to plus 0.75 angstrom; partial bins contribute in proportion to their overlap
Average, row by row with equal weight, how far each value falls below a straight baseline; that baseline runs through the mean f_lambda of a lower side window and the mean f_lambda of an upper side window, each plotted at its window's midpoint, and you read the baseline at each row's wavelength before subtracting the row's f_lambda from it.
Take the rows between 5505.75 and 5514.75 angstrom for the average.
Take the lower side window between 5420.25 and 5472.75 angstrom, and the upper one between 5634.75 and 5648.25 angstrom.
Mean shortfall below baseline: -0.17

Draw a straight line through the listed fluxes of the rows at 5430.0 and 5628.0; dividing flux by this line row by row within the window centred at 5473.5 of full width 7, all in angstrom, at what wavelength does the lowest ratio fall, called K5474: 5476.5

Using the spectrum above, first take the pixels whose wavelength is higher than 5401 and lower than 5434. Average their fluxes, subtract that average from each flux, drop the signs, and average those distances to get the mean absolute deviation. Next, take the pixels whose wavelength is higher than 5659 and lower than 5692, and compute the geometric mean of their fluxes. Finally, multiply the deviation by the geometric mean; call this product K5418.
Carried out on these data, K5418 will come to 6.8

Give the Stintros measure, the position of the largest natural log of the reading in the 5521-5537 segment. 5532.0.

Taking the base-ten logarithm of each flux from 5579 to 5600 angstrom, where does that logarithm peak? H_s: 5580.0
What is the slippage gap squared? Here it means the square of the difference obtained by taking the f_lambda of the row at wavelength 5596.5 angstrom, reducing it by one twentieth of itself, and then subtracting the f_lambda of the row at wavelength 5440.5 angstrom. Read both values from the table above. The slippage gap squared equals 18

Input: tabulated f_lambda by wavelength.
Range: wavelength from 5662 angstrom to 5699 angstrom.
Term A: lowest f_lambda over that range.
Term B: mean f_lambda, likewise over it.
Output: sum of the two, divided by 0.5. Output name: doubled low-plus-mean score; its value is 59.8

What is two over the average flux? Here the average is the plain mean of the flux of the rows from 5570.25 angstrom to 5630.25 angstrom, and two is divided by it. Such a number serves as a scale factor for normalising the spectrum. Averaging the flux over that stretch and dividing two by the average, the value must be 0.148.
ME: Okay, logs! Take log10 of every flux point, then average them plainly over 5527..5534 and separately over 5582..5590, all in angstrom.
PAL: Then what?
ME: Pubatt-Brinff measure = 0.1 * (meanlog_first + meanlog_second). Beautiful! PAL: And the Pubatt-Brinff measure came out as 0.229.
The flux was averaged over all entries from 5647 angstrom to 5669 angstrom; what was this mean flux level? 15.9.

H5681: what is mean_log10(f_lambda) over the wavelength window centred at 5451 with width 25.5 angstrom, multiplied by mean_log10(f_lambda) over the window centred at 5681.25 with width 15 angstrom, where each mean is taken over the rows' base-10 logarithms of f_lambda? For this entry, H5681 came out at 1.43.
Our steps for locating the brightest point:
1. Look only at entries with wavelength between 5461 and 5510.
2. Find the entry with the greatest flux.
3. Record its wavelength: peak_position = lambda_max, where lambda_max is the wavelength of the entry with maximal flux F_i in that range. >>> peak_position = 5473.5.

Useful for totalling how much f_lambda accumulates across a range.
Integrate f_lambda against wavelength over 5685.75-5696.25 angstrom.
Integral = 160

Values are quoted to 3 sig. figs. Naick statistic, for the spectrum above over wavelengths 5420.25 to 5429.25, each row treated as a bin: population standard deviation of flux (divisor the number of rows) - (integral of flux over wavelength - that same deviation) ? -126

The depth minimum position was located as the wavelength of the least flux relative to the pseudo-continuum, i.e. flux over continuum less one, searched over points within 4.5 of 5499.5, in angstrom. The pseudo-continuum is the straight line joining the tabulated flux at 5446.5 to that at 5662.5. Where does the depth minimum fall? 5497.5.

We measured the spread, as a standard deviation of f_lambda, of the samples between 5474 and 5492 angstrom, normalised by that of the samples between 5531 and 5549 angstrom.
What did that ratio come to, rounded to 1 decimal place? 1.0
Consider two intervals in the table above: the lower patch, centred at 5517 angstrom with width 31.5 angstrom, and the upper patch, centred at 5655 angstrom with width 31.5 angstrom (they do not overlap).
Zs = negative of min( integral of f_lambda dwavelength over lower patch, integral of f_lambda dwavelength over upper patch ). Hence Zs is -472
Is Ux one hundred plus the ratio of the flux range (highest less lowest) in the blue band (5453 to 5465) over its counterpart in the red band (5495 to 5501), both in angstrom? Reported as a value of 103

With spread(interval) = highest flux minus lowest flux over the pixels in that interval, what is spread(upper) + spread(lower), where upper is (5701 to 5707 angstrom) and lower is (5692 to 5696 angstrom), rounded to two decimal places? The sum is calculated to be 1.90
